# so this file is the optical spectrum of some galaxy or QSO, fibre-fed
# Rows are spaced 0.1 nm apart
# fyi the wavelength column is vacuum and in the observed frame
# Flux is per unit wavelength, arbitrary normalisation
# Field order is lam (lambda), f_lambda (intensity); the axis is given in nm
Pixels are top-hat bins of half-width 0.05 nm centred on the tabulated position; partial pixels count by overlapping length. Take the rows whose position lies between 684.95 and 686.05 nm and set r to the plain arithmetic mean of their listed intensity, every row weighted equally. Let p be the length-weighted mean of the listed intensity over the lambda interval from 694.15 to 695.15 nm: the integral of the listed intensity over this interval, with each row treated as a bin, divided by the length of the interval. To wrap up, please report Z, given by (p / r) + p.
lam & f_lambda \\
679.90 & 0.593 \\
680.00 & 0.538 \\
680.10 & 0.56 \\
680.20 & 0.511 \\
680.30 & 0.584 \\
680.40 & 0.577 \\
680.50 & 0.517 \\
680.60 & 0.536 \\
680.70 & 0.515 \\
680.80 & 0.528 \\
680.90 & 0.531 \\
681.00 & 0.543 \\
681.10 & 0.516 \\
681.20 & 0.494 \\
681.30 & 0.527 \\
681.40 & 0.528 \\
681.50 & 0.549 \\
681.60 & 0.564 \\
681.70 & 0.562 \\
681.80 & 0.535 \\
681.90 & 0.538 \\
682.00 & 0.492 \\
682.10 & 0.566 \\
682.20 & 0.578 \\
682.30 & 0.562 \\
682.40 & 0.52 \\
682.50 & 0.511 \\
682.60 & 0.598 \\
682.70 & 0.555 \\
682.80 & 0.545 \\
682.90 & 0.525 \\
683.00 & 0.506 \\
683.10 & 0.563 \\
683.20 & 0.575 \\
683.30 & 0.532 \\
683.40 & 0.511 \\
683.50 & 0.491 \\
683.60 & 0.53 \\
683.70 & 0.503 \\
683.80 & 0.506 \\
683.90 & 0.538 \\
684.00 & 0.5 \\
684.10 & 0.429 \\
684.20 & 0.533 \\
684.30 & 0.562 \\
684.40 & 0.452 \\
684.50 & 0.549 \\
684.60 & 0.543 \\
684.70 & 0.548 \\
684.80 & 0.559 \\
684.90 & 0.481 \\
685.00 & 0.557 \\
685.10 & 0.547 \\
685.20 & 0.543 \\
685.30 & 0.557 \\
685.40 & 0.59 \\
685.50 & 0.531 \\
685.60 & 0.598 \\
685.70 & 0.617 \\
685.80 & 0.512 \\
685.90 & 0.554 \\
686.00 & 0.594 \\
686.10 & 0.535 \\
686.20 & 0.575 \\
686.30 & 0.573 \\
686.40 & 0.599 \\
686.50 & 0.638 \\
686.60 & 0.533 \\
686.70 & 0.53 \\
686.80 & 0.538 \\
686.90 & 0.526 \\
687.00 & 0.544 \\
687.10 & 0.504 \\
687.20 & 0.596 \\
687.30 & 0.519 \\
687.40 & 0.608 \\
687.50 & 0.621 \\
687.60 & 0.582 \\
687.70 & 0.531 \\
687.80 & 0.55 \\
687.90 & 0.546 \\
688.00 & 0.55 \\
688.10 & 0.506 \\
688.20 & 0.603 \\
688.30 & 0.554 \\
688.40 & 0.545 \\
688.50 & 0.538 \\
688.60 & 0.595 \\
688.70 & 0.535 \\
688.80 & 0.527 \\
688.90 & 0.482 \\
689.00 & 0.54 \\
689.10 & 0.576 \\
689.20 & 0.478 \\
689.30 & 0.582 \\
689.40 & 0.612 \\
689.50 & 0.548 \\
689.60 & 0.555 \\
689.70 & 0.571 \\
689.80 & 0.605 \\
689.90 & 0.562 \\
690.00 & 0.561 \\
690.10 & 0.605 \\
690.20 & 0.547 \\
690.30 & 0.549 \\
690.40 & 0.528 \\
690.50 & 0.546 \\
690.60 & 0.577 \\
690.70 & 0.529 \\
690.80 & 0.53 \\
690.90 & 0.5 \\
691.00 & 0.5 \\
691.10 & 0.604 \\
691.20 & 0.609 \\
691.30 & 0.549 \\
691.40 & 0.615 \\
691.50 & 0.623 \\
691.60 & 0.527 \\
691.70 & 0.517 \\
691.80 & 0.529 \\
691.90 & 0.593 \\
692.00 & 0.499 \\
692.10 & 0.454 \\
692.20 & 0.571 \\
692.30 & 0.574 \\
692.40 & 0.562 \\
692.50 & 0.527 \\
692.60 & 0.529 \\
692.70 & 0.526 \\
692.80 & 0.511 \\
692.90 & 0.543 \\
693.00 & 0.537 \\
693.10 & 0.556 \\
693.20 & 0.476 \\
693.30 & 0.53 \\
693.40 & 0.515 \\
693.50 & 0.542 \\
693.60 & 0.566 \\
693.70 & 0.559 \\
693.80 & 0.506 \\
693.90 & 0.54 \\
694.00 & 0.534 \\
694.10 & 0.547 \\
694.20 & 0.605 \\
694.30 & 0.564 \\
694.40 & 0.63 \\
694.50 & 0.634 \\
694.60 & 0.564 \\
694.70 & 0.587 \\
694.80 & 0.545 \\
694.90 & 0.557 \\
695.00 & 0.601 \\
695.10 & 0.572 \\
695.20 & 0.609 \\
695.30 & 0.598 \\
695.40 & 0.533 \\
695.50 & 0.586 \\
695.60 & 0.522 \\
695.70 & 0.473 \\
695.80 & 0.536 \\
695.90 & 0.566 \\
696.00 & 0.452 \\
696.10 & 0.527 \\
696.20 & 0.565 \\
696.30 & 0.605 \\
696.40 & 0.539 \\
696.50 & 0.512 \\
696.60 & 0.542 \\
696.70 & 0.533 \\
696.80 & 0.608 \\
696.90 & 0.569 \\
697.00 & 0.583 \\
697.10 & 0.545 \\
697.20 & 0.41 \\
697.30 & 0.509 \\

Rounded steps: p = 0.586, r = 0.564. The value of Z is 1.63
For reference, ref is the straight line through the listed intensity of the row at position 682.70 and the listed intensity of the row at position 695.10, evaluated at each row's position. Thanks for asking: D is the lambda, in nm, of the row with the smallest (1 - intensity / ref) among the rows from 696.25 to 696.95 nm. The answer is 696.80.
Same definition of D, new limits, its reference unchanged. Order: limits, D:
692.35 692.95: 692.40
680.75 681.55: 681.50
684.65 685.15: 684.80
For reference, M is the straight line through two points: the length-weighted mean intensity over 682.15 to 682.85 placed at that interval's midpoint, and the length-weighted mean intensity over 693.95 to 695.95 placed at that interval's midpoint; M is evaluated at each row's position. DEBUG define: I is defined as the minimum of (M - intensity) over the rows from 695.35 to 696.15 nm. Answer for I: -0.02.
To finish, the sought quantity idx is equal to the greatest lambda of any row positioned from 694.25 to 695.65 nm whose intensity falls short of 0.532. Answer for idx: 695.60 nm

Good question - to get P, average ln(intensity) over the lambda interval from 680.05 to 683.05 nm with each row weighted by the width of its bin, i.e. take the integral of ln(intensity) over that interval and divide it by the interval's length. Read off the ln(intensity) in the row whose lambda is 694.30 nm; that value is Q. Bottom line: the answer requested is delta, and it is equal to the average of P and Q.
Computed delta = -0.596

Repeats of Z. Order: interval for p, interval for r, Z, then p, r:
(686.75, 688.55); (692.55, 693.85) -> 1.60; 0.553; 0.530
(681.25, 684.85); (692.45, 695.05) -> 1.50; 0.533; 0.551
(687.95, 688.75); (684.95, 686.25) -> 1.54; 0.553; 0.562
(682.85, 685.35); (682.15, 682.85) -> 1.48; 0.526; 0.553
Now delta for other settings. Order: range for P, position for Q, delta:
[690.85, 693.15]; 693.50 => -0.610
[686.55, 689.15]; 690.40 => -0.620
